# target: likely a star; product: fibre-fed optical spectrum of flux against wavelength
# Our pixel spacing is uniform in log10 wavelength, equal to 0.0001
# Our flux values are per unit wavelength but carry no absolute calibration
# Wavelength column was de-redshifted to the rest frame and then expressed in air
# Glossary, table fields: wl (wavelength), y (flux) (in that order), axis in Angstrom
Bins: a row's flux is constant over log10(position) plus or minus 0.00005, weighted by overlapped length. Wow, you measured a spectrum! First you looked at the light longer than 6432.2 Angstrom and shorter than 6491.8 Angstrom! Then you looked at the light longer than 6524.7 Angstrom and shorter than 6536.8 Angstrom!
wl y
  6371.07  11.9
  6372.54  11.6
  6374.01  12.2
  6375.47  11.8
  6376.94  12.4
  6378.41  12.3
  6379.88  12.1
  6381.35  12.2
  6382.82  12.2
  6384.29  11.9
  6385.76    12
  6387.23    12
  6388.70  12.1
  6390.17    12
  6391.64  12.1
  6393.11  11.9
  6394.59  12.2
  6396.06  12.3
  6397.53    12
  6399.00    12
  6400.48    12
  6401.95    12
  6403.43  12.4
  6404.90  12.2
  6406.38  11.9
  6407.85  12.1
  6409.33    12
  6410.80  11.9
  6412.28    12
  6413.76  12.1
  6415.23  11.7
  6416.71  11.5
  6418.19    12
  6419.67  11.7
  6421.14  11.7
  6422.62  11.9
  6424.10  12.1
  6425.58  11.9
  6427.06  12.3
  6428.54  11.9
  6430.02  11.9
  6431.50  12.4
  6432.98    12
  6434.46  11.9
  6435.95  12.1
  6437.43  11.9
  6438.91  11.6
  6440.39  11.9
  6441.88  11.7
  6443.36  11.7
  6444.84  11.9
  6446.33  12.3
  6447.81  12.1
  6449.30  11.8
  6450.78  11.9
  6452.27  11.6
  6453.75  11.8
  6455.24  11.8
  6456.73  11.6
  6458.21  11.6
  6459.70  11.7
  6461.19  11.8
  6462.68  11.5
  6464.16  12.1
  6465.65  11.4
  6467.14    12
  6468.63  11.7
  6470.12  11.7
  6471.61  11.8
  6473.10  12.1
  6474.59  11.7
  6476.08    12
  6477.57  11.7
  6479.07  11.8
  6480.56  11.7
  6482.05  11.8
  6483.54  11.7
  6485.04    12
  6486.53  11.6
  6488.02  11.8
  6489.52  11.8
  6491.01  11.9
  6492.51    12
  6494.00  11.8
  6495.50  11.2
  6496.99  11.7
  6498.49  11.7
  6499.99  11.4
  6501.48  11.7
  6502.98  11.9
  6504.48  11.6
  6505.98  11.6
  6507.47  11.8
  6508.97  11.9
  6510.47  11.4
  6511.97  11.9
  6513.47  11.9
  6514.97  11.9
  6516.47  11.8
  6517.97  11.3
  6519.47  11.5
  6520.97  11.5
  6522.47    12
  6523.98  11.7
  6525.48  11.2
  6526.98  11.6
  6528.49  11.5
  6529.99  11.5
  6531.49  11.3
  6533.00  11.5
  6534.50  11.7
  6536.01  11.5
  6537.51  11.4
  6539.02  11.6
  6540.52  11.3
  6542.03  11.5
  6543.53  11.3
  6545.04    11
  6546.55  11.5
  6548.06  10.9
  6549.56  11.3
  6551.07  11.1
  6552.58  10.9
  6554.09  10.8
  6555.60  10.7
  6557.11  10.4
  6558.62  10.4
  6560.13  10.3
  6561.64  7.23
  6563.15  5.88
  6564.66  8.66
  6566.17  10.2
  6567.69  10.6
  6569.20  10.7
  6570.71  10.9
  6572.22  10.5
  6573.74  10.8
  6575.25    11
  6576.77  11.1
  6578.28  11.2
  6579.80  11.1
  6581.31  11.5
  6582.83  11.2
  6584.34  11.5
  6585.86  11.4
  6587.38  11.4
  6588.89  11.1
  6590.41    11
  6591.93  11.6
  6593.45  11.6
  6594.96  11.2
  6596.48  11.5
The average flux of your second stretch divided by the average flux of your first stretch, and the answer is 0.97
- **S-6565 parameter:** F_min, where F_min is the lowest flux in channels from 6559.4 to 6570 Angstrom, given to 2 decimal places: 5.88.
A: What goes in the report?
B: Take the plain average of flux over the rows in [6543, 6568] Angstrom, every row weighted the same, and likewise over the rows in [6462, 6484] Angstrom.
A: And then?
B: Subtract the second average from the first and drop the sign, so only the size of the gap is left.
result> 1.6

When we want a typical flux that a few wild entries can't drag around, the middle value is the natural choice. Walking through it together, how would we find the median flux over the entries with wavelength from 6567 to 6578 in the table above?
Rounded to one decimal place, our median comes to 10.8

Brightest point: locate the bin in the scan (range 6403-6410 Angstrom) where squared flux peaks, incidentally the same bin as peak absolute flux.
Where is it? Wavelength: 6403.43 Angstrom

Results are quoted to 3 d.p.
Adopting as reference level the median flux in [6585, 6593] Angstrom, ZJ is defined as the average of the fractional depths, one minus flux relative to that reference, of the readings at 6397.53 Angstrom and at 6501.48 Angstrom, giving -0.039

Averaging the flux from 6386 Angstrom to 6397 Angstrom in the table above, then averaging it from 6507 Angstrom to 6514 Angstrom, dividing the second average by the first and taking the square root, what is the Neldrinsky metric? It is 0.987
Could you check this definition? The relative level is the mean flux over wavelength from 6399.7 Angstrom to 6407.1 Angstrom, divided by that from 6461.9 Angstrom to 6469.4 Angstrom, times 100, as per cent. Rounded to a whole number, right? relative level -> 103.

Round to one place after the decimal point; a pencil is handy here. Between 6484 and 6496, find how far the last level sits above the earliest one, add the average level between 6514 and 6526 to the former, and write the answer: 10.8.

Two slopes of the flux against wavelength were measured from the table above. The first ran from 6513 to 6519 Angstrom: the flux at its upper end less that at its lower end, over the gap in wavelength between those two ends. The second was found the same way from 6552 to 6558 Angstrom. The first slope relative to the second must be 1.2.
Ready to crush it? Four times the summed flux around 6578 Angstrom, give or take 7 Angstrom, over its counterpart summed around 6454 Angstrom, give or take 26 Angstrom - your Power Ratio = 1.0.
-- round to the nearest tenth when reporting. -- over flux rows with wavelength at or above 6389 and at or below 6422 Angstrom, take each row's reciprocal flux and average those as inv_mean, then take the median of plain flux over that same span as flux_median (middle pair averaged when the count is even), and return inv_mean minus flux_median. -11.9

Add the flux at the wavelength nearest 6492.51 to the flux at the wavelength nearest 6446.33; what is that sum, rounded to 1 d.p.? 24.3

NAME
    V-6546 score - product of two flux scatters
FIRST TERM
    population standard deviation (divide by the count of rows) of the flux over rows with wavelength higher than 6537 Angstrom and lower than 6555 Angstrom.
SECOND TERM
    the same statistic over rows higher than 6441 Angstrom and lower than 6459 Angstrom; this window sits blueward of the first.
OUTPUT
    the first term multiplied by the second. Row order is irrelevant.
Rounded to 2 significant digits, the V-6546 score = 0.052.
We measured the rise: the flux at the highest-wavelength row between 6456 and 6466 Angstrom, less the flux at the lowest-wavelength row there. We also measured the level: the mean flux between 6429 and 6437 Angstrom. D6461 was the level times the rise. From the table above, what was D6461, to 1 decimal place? -2.4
